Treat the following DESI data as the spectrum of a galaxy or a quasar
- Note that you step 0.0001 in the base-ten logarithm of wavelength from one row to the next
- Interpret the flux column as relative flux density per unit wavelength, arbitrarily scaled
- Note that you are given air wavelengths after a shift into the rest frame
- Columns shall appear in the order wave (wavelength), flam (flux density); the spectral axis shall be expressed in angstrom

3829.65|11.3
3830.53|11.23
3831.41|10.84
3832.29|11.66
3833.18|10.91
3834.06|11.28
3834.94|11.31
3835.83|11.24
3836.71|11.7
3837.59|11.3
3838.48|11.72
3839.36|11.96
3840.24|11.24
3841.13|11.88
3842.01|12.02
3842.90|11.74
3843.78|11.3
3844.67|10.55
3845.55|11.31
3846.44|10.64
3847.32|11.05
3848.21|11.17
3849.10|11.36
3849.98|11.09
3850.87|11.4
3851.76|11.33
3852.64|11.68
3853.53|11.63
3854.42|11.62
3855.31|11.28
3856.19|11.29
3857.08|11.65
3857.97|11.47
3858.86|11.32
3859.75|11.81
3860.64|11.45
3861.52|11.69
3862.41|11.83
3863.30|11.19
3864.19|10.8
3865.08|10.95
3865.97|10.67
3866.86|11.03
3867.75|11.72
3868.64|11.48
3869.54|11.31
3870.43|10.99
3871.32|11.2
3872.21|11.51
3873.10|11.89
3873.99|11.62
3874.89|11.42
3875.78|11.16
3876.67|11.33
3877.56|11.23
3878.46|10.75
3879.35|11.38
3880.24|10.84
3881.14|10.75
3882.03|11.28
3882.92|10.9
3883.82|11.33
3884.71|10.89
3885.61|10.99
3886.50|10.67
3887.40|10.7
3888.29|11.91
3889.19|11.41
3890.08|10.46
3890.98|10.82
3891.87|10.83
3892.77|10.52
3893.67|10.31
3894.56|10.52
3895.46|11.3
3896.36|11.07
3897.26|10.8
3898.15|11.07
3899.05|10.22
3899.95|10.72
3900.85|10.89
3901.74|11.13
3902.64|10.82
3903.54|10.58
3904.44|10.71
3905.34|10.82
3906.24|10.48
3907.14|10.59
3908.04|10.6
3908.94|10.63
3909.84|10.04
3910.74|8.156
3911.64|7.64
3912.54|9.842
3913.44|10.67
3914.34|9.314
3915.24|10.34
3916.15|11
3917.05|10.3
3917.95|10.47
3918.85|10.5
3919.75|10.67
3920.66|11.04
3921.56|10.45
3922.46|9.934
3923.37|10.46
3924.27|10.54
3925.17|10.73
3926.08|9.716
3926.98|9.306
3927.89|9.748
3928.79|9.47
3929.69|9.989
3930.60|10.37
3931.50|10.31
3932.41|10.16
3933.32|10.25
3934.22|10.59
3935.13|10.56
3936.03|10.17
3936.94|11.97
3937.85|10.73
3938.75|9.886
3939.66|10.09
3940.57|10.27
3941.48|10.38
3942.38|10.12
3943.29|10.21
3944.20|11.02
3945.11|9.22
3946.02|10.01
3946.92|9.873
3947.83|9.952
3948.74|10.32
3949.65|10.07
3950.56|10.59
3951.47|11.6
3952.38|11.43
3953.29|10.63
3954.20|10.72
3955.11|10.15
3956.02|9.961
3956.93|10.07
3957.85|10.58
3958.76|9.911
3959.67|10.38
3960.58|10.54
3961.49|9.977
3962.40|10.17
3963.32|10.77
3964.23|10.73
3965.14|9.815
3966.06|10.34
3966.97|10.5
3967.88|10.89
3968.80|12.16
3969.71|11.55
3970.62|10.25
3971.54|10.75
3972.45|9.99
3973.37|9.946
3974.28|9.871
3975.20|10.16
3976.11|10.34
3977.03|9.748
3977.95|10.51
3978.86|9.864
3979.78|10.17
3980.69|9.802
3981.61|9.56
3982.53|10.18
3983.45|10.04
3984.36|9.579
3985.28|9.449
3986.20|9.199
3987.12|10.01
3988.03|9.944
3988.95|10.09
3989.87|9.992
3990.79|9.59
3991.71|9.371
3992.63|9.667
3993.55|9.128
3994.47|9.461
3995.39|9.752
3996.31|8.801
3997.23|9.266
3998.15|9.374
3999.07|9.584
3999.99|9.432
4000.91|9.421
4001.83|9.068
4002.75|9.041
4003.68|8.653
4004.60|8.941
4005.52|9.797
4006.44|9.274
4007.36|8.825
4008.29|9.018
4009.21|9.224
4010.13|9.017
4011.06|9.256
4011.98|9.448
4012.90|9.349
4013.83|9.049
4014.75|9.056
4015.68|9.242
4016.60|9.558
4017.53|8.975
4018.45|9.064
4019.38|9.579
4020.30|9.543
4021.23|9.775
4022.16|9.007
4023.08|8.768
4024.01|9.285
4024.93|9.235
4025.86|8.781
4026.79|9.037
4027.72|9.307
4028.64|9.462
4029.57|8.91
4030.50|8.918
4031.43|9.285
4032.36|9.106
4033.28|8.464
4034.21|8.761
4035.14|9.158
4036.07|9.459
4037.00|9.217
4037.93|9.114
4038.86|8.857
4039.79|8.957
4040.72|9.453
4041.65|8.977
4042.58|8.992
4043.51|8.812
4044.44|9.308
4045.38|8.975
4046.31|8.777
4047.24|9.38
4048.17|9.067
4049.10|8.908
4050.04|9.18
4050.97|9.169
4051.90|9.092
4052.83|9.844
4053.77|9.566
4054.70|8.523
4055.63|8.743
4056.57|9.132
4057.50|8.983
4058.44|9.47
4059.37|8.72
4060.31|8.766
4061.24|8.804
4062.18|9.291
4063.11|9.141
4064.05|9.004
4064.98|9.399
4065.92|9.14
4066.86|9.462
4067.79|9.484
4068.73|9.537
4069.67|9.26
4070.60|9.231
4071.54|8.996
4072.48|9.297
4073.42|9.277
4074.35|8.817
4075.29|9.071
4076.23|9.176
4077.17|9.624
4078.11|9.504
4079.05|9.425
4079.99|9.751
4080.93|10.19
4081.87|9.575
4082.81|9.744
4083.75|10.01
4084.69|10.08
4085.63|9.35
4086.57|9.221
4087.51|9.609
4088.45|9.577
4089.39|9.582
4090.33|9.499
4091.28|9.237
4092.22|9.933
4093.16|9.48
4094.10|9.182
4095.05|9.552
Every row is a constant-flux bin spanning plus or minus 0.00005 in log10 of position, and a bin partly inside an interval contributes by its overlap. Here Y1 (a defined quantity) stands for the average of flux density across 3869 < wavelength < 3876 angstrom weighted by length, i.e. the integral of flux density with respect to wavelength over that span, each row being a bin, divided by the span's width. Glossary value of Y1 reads 11.4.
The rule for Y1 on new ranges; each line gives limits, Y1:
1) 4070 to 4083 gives 9.4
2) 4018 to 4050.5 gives 9.1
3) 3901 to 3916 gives 10.2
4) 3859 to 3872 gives 11.3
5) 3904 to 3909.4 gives 10.6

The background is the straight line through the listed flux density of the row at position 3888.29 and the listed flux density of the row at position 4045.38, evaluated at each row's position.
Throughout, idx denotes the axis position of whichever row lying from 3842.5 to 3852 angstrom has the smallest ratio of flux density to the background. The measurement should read 3844.67 angstrom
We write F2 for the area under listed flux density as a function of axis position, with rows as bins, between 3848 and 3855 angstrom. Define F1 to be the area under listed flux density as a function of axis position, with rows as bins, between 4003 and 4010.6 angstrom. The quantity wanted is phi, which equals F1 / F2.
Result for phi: 0.86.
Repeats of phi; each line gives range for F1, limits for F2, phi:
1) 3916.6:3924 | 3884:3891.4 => 0.95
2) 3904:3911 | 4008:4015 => 1.12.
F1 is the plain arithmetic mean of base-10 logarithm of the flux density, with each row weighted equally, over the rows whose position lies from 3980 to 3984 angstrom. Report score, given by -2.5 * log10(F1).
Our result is 0.005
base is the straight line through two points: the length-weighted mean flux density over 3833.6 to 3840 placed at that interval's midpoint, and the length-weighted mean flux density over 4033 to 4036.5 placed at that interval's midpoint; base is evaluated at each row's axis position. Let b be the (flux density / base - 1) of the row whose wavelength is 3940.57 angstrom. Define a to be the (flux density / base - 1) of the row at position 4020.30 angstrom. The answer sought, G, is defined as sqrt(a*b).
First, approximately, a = 0.042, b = 0.009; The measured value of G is 0.019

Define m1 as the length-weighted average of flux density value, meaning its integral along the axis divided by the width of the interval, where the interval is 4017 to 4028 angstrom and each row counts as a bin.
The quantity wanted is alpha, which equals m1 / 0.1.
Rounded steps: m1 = 9.2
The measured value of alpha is 92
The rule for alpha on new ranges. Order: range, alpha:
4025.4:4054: 91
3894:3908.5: 108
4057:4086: 93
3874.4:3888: 111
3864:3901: 110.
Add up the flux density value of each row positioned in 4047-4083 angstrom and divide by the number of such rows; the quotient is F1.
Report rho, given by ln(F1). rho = 2.22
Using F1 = 9.2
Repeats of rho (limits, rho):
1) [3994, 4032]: 2.22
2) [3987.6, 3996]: 2.27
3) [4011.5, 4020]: 2.23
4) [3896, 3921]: 2.34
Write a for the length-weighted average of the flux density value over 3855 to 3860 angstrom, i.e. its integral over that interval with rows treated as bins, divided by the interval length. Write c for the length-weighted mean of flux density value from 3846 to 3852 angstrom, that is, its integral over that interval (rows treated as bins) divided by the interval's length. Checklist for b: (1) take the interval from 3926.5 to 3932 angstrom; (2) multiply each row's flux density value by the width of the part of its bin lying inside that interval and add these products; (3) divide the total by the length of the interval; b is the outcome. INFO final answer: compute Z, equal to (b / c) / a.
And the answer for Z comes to 0.08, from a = 11.5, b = 9.9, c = 11.1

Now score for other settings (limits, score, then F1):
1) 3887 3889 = -0.056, 1.05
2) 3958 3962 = -0.009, 1.01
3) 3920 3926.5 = -0.018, 1.02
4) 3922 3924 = -0.009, 1.01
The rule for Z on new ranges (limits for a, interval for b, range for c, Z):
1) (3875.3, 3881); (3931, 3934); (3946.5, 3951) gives 0.09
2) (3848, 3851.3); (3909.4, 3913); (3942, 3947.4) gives 0.08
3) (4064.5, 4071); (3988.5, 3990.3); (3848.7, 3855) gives 0.09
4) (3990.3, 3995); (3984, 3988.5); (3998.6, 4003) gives 0.11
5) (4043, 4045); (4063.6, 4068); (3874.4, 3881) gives 0.09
